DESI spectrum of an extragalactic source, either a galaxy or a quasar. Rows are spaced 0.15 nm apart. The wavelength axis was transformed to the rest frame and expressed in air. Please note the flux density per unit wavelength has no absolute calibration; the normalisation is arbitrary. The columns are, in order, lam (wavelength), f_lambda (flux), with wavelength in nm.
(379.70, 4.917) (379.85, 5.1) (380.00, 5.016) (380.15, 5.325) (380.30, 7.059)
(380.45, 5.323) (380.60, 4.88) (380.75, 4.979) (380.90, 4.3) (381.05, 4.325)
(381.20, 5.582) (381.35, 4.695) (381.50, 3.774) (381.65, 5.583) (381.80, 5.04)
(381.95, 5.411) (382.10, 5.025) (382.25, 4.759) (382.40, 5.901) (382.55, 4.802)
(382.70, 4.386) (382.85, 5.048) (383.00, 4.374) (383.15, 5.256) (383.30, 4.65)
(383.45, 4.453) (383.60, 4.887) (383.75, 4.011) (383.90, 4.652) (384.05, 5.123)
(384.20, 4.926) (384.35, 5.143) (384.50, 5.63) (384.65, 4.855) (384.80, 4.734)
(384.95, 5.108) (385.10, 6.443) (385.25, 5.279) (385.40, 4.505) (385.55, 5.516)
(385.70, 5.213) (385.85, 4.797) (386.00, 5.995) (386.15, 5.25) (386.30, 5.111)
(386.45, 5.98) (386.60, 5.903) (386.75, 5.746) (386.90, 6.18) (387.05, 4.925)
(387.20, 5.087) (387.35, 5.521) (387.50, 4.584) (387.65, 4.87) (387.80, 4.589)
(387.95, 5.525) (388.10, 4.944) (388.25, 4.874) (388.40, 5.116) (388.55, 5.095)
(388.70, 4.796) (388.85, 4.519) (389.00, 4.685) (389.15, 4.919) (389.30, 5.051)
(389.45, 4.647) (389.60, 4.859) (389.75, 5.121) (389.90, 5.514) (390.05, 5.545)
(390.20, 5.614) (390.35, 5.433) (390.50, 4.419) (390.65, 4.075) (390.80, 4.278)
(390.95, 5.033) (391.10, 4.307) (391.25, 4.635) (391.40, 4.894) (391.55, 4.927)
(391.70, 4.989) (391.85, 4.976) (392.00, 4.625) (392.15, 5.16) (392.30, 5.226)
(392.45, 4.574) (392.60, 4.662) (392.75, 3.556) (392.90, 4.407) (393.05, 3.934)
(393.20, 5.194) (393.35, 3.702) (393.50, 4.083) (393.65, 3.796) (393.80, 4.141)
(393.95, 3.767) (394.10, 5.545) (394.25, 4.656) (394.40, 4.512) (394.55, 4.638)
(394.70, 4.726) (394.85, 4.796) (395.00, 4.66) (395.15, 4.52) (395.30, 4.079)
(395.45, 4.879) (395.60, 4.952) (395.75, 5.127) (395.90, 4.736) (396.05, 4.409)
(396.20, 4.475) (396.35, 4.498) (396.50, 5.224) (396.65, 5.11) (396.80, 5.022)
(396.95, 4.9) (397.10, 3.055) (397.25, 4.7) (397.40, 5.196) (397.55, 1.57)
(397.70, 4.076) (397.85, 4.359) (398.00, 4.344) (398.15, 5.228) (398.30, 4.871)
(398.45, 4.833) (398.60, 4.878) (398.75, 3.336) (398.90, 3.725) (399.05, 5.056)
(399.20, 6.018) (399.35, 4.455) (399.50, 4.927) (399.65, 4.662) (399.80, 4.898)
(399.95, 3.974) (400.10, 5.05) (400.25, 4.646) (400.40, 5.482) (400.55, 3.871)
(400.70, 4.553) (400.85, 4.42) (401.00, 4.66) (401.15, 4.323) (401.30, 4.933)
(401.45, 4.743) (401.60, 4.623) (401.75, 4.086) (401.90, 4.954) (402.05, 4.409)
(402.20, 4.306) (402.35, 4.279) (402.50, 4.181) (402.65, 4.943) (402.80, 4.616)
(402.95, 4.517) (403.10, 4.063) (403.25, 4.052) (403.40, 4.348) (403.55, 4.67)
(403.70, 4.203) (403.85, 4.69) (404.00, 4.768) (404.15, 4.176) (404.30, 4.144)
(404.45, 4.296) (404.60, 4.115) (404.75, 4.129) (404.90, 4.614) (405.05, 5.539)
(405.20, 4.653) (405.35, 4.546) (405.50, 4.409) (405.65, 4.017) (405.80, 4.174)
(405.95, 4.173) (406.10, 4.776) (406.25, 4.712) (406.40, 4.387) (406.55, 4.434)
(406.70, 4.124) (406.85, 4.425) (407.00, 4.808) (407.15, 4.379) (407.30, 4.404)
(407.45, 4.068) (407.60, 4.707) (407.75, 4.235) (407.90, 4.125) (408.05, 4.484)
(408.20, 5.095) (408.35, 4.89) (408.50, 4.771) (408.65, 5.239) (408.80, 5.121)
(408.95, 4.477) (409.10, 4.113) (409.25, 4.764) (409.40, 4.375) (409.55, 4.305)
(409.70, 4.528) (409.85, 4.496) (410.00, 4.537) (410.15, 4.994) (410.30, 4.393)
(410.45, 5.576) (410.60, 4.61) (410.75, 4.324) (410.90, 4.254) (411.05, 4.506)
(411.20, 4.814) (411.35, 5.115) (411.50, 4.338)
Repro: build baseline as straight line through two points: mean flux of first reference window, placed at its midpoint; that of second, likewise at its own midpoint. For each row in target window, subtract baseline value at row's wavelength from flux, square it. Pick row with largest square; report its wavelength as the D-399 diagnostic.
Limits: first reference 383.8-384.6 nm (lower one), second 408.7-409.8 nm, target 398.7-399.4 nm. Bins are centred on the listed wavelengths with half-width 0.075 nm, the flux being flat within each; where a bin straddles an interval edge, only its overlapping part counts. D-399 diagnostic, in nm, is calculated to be 398.75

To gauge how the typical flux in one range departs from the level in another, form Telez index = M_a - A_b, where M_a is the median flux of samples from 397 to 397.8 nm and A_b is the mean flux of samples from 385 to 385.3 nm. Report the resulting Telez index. -1.8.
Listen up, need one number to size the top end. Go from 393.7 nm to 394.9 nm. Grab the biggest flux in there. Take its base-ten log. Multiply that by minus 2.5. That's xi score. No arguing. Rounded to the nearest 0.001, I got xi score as -1.860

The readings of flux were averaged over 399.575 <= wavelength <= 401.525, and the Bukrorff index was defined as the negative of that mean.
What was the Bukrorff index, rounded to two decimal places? -4.63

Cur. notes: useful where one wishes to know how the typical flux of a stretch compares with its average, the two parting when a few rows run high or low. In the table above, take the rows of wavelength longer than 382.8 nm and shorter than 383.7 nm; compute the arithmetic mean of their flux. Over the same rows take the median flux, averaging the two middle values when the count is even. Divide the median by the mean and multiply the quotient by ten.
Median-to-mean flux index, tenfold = 10.0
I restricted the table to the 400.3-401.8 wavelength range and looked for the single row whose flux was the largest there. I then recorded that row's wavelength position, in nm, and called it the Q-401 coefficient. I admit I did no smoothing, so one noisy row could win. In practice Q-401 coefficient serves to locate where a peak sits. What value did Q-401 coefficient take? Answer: 400.40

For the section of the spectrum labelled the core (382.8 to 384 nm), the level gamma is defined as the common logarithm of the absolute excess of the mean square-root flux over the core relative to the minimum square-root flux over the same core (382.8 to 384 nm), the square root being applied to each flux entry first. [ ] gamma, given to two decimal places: -0.81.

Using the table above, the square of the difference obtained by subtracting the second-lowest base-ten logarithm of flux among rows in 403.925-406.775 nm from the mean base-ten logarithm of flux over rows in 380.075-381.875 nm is 0.0073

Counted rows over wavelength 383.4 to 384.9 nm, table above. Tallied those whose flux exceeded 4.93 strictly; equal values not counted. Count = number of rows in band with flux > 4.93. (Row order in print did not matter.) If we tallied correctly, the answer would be 3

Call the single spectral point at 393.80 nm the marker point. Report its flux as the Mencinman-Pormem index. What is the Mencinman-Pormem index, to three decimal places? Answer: 4.141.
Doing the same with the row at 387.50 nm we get 4.584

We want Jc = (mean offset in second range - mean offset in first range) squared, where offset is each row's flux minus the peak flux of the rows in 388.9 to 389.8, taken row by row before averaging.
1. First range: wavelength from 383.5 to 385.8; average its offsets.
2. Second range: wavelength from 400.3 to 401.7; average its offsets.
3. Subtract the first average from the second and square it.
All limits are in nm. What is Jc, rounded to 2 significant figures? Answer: 0.20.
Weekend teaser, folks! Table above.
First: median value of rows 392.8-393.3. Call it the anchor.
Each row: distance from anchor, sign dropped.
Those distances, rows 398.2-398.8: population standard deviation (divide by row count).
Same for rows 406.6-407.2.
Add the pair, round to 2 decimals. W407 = 0.43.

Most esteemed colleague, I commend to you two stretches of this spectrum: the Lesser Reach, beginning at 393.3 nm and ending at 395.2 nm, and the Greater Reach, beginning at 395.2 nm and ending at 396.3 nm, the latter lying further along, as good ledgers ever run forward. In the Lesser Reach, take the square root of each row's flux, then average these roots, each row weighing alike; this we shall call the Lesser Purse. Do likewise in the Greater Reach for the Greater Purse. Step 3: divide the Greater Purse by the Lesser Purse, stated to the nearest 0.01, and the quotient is 1.03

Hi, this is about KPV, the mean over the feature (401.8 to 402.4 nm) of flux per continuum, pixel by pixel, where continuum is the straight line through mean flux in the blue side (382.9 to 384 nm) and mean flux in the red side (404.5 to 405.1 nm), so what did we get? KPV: 0.98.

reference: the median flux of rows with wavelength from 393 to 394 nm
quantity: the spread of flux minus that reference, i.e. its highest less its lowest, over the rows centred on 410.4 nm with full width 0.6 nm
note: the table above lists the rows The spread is 1.2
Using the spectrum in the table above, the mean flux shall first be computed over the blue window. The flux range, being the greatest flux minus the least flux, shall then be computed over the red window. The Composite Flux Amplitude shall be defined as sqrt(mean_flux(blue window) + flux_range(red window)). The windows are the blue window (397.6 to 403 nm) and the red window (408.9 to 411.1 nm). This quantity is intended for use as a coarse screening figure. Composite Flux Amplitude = 2.46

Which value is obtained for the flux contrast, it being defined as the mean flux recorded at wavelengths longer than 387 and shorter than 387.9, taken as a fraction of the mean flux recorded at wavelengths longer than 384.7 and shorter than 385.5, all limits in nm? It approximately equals 0.95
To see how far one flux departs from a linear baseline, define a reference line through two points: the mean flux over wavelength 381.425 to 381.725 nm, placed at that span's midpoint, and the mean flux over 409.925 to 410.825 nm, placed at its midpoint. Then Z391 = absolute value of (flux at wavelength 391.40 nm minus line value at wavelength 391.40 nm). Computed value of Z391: 0.2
